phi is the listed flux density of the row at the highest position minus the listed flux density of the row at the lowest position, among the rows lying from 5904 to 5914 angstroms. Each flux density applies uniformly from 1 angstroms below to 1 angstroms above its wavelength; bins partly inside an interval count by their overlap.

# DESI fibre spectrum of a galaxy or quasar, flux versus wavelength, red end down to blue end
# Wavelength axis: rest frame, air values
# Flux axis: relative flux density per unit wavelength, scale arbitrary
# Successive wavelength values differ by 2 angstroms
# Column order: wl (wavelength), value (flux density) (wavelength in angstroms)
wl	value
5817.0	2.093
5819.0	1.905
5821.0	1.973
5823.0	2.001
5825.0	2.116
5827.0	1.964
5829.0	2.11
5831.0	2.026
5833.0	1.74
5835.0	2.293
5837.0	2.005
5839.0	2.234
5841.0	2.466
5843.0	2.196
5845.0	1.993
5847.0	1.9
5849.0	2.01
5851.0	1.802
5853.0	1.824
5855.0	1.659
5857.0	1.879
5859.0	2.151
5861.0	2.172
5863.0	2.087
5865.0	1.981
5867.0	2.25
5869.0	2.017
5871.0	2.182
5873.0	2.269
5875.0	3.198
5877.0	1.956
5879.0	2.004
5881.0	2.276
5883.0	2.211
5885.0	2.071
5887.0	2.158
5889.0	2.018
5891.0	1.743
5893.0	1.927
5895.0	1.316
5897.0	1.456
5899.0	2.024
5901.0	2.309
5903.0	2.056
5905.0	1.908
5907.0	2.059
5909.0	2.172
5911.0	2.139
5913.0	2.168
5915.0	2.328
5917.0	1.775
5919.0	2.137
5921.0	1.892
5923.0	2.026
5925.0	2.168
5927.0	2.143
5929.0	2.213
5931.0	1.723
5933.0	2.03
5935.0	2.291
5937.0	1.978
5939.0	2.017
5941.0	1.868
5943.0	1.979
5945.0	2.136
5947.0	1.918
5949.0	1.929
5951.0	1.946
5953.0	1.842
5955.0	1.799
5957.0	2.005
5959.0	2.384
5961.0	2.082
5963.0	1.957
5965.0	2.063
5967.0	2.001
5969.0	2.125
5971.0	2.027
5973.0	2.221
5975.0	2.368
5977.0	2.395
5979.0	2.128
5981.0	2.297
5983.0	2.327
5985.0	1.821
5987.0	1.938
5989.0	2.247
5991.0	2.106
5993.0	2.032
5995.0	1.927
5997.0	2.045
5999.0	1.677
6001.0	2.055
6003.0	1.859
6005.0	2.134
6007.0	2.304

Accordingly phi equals 0.26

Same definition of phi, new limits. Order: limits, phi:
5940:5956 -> -0.07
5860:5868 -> 0.08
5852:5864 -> 0.26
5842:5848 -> -0.30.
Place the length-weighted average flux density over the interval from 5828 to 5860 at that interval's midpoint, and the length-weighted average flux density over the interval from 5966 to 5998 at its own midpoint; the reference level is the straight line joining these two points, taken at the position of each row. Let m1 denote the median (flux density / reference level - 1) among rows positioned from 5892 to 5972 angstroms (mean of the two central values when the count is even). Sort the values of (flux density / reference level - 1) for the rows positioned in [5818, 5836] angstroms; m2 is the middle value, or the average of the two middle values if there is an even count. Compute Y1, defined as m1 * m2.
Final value 0.0000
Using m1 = -0.032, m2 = 0.00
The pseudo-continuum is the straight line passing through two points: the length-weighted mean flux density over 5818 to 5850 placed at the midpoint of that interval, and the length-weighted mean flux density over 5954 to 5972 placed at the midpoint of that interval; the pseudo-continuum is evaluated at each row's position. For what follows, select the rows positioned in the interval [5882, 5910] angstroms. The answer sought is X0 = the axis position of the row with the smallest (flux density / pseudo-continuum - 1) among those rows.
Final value 5895.0 angstroms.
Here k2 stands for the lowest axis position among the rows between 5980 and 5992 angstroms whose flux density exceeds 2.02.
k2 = 5981.0 angstroms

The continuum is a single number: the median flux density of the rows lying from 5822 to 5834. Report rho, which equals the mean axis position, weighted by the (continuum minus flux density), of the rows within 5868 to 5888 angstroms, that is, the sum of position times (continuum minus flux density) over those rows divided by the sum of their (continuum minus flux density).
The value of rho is 5876.9 angstroms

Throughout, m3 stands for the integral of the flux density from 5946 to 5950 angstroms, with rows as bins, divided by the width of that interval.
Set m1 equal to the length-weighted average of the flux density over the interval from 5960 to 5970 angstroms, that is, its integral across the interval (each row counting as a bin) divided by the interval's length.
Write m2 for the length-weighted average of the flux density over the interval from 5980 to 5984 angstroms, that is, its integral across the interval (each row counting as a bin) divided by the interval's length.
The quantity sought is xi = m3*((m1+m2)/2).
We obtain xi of 4.19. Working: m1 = 2.05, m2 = 2.31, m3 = 1.92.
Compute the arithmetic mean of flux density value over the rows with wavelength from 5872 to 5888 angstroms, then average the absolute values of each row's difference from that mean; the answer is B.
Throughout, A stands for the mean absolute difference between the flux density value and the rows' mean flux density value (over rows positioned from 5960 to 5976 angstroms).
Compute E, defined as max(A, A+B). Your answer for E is 0.33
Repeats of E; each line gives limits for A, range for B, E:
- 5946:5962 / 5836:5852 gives 0.29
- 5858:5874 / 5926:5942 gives 0.22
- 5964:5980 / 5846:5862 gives 0.26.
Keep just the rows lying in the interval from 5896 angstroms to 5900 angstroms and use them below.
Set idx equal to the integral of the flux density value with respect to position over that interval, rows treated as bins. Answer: 7.0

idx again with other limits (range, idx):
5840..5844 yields 9.3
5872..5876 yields 10.9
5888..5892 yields 7.5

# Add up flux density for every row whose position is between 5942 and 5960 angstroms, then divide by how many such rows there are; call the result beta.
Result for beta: 1.99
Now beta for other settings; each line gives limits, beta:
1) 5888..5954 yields 1.99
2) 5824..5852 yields 2.06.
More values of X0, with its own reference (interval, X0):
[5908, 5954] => 5931.0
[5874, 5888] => 5877.0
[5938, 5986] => 5955.0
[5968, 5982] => 5971.0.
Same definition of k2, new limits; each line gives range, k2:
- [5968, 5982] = 5969.0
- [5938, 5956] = 5945.0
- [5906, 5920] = 5907.0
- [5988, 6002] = 5989.0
